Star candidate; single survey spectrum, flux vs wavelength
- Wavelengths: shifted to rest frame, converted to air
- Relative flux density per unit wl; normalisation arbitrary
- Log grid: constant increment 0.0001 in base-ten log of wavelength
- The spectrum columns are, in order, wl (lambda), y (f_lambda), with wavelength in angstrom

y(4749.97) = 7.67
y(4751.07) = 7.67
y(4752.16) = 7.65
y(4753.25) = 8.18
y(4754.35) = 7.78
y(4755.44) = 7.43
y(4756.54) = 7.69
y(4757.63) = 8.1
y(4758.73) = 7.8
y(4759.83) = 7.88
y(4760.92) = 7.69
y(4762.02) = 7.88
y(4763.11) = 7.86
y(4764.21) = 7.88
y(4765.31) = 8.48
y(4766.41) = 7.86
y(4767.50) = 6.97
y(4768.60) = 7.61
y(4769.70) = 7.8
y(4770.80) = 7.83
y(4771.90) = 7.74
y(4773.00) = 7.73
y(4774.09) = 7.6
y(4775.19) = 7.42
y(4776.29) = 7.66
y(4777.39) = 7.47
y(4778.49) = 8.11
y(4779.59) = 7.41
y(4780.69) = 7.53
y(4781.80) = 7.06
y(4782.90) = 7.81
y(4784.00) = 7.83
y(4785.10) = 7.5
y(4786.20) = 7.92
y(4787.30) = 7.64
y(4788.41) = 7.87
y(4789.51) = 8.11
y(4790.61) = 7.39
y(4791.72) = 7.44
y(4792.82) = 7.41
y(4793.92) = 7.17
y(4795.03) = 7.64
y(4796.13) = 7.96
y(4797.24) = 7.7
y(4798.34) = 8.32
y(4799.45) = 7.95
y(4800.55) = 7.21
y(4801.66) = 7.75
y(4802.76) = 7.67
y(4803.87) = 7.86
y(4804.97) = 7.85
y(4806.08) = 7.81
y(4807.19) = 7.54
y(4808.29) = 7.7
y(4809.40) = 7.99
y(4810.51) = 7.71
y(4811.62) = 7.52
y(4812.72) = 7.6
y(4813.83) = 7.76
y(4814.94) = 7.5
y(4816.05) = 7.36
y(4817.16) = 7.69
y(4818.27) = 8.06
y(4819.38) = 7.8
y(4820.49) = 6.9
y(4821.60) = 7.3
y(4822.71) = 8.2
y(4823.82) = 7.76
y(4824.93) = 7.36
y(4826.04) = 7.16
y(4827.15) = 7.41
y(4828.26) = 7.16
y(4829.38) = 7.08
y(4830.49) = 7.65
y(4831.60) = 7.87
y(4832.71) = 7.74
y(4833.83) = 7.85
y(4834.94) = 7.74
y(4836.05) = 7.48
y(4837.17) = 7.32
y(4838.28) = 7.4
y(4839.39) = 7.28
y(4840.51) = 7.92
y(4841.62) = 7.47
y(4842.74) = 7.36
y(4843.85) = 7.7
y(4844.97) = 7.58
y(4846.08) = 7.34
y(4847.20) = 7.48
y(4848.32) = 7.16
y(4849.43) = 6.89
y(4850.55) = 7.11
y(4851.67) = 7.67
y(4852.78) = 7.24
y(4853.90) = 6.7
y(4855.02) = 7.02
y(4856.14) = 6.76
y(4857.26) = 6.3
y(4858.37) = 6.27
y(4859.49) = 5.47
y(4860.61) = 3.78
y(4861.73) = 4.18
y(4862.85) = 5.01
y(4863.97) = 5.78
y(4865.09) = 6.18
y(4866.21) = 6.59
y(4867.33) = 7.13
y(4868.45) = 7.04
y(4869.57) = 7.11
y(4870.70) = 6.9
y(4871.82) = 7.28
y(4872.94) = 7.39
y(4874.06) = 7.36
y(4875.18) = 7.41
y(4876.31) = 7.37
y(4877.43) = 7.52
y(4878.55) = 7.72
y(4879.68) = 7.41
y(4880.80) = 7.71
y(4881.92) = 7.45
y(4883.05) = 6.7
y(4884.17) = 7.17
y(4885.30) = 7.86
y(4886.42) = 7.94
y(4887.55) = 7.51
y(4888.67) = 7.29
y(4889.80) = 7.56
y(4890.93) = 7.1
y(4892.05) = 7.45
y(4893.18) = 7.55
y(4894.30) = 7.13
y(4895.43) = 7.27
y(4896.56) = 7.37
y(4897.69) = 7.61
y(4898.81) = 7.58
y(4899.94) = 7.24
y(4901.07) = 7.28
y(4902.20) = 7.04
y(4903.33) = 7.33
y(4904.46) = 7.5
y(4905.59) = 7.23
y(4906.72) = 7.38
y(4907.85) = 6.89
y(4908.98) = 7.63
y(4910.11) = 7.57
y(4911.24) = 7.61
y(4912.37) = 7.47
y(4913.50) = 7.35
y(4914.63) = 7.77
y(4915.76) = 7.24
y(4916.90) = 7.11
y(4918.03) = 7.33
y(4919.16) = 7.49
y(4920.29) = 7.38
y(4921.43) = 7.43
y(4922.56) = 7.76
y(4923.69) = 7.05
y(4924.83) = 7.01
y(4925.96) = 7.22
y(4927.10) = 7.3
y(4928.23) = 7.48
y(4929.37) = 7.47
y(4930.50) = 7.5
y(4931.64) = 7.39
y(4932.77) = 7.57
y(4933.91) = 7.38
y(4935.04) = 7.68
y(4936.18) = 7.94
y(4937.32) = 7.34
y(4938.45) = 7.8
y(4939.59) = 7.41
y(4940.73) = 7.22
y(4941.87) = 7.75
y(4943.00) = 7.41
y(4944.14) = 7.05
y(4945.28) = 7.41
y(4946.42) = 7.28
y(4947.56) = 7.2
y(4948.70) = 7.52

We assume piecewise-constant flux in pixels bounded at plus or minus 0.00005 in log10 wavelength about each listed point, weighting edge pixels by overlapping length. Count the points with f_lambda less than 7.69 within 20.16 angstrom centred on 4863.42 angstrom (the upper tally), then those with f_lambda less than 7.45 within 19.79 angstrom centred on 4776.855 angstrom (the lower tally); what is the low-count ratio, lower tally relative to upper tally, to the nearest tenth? 0.2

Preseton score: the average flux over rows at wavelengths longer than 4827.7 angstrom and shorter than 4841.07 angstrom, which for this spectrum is 7.54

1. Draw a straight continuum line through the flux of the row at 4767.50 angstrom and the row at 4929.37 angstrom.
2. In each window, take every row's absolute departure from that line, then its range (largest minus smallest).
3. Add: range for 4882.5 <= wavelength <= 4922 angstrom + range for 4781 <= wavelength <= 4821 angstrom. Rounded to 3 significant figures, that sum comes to 1.83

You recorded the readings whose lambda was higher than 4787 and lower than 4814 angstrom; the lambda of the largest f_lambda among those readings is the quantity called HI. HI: 4798.34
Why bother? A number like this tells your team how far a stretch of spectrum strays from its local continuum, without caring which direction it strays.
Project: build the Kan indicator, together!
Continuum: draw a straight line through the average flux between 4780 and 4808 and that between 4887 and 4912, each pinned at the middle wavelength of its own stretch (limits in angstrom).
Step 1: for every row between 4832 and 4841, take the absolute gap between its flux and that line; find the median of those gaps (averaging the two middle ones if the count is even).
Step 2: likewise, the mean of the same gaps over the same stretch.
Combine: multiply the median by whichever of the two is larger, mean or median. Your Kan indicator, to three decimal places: 0.045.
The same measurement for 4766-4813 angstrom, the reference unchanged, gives 0.038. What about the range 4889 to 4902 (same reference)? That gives 0.026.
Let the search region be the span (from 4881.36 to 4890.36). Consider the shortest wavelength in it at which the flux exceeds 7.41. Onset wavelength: 4881.92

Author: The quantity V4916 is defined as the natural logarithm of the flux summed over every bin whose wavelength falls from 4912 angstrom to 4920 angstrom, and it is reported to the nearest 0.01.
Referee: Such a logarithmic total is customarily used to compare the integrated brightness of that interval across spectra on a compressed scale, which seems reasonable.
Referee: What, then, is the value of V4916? 3.95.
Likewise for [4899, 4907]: 3.93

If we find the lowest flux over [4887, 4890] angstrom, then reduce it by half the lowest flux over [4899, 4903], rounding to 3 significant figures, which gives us 3.77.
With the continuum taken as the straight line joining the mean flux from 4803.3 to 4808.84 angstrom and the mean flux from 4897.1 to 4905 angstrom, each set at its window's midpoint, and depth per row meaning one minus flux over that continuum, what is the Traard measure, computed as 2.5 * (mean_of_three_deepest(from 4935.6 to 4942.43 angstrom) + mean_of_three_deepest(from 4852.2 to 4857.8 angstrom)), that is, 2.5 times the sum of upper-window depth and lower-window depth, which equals 0.28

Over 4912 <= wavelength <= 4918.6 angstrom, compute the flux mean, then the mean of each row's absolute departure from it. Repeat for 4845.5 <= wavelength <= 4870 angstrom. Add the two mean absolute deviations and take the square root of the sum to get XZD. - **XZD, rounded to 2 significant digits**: 0.98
